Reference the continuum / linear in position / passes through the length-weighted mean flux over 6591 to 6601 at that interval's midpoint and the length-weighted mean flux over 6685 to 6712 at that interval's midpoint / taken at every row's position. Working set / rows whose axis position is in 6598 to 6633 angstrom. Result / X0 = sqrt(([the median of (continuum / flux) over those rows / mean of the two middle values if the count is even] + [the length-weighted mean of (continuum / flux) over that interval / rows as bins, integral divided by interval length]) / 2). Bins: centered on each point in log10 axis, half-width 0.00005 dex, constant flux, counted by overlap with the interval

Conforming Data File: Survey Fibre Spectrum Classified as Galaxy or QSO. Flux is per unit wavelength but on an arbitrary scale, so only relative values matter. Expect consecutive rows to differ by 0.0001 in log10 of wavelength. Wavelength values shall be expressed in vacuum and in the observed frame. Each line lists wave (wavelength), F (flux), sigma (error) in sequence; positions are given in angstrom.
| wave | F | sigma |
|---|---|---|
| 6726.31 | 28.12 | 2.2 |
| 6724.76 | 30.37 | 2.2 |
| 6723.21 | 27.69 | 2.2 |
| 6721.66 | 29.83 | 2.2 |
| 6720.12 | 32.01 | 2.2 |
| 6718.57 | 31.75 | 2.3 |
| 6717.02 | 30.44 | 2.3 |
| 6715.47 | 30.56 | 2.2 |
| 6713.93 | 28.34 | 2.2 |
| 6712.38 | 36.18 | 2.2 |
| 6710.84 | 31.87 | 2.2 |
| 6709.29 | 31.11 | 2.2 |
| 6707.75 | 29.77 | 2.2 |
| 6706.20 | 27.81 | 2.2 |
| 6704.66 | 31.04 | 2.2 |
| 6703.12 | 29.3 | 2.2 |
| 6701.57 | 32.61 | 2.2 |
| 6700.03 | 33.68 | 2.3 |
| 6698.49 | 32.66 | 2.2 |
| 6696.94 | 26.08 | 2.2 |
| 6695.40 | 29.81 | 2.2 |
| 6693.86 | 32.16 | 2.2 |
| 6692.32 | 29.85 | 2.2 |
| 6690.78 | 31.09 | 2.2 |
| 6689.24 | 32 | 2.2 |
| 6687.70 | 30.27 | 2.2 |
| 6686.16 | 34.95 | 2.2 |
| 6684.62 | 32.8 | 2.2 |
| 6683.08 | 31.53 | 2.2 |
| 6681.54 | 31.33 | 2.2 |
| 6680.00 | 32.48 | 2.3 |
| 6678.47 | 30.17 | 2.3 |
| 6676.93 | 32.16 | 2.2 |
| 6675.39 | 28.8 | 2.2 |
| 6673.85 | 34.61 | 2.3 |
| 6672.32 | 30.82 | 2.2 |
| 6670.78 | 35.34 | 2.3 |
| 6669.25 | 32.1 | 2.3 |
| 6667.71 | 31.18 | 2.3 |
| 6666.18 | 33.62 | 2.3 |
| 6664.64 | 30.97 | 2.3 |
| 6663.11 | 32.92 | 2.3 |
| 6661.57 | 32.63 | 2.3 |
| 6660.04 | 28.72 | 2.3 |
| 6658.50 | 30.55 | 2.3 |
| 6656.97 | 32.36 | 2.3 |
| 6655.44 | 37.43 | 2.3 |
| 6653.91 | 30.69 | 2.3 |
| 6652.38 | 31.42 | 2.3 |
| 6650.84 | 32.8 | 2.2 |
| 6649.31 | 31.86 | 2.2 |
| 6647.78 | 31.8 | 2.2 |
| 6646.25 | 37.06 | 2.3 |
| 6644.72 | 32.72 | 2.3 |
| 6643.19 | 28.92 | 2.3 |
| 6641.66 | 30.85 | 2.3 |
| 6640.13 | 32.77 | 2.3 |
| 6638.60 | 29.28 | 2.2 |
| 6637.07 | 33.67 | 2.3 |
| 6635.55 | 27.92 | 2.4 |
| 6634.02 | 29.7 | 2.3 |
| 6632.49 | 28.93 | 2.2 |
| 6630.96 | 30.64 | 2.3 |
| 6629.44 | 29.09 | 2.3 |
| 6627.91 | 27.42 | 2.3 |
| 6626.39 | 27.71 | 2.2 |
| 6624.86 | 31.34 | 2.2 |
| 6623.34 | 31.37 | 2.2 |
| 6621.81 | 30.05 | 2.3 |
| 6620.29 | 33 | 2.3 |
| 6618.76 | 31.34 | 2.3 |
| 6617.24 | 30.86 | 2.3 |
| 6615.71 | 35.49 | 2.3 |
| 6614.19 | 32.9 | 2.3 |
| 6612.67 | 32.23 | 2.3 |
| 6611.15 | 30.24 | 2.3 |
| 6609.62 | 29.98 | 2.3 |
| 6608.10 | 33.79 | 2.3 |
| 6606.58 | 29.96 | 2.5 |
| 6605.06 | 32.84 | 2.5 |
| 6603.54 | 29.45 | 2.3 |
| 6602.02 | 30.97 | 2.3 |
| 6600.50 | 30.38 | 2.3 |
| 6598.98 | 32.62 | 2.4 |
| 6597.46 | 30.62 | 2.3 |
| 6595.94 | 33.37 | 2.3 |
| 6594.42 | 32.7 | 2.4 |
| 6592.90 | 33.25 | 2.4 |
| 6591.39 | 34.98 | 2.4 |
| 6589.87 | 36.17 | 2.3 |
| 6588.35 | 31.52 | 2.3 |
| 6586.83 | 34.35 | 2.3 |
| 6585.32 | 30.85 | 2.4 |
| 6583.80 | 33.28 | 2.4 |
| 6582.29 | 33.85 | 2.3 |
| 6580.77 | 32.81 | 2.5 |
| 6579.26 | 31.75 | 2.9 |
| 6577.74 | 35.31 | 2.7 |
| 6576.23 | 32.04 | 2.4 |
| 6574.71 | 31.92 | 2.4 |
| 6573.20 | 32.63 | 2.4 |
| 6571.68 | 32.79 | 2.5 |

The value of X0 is 1.022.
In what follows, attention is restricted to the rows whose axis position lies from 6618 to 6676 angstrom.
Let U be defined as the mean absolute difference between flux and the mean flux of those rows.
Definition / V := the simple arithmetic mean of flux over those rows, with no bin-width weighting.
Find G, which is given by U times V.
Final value 56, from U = 1.78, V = 31.4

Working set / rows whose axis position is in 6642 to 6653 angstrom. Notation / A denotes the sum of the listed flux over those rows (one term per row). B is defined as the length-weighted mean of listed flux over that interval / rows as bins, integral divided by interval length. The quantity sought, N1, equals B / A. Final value 0.14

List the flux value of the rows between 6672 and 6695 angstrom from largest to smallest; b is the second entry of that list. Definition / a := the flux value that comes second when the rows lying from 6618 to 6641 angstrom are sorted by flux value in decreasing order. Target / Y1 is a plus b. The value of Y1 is 67.6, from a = 33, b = 34.61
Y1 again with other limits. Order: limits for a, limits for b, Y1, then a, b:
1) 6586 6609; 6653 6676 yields 70.3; 34.98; 35.34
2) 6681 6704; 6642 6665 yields 70.7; 33.68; 37.06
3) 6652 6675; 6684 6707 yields 69.0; 35.34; 33.68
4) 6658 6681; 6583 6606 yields 69.6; 34.61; 34.98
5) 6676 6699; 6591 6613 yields 66.6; 32.8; 33.79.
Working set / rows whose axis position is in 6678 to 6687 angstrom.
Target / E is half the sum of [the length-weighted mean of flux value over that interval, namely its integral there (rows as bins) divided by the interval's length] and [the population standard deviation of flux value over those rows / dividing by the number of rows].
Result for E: 16.9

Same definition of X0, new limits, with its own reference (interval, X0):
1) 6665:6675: 0.981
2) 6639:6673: 0.994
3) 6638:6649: 1.000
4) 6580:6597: 0.990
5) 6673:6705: 0.997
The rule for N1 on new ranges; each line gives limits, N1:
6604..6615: 0.14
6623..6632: 0.17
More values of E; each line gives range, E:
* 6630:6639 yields 15.9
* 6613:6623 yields 17.0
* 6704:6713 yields 16.9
